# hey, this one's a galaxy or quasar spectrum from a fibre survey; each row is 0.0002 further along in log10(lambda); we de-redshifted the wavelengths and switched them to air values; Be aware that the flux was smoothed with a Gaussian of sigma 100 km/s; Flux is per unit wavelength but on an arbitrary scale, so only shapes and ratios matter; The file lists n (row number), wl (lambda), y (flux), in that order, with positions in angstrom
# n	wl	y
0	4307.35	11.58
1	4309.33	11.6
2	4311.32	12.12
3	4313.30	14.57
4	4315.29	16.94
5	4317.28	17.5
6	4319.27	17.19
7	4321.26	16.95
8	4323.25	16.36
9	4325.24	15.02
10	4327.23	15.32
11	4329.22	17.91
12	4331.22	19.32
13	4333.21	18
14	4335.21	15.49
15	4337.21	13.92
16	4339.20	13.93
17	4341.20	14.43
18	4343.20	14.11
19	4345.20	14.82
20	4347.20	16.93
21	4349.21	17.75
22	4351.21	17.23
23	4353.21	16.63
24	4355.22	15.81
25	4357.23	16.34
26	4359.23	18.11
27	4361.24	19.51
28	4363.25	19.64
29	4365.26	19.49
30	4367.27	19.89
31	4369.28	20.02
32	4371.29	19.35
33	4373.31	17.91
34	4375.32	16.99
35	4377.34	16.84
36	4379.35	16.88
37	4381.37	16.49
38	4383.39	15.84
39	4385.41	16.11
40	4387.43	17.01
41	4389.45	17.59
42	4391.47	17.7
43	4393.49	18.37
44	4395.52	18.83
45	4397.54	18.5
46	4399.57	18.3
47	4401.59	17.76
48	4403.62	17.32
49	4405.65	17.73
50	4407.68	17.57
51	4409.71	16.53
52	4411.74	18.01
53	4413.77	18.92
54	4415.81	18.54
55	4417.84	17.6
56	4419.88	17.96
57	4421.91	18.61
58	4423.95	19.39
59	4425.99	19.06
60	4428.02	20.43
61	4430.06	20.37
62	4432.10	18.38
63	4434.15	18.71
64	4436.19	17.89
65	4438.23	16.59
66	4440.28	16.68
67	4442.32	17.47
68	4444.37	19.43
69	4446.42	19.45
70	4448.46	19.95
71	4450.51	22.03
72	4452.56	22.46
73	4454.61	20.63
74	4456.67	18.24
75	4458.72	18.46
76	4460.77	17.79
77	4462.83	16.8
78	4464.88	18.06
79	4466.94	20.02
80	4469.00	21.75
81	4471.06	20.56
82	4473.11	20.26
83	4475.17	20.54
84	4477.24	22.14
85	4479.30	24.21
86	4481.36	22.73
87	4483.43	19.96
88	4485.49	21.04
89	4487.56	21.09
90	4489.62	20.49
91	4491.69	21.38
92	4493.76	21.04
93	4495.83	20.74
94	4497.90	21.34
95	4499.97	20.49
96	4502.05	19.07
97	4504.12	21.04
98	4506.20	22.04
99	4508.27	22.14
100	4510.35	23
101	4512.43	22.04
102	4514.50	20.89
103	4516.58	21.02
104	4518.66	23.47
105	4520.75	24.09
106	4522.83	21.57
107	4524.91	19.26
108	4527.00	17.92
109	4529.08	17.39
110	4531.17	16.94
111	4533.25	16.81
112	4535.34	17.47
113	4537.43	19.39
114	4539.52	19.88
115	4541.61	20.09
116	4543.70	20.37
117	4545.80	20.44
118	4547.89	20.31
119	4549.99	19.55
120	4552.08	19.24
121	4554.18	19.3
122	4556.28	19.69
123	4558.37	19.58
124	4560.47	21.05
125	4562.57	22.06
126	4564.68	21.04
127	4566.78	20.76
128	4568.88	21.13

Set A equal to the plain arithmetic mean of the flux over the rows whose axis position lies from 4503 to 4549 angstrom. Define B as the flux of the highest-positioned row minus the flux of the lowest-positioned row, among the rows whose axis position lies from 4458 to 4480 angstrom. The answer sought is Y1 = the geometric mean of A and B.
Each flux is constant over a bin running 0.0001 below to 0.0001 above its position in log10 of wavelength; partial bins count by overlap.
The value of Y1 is 11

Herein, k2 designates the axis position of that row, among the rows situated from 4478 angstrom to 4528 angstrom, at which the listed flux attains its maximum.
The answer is 4479.30 angstrom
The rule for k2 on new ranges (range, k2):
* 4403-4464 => 4452.56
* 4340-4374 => 4369.28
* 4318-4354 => 4331.22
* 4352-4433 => 4428.02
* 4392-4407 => 4395.52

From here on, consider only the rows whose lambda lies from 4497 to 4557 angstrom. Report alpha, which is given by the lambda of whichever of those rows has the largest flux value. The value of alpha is 4520.75 angstrom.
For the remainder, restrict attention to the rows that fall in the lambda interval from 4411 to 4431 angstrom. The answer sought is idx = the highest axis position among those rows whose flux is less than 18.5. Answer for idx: 4419.88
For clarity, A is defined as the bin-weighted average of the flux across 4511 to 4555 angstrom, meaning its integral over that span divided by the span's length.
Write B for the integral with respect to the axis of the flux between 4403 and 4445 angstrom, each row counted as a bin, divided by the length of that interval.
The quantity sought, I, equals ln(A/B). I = 0.09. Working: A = 19.9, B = 18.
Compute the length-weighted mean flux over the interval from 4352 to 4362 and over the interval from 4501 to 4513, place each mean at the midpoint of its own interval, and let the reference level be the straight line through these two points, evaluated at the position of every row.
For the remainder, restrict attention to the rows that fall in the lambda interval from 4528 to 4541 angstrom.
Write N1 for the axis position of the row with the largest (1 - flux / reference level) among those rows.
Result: 4533.25 angstrom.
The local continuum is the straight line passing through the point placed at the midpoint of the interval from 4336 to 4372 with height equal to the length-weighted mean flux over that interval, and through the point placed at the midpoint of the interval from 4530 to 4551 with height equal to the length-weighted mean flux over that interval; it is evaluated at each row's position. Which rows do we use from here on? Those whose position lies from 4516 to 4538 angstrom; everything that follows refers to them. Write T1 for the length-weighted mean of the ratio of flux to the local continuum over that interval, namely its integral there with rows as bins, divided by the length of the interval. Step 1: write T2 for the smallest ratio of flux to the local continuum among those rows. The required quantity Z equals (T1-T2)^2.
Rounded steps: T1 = 1.03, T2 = 0.88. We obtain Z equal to 0.022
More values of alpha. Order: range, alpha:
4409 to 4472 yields 4452.56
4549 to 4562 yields 4560.47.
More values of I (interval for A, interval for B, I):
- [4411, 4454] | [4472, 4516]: -0.12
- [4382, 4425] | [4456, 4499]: -0.14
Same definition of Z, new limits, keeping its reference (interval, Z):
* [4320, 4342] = 0.018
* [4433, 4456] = 0.020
